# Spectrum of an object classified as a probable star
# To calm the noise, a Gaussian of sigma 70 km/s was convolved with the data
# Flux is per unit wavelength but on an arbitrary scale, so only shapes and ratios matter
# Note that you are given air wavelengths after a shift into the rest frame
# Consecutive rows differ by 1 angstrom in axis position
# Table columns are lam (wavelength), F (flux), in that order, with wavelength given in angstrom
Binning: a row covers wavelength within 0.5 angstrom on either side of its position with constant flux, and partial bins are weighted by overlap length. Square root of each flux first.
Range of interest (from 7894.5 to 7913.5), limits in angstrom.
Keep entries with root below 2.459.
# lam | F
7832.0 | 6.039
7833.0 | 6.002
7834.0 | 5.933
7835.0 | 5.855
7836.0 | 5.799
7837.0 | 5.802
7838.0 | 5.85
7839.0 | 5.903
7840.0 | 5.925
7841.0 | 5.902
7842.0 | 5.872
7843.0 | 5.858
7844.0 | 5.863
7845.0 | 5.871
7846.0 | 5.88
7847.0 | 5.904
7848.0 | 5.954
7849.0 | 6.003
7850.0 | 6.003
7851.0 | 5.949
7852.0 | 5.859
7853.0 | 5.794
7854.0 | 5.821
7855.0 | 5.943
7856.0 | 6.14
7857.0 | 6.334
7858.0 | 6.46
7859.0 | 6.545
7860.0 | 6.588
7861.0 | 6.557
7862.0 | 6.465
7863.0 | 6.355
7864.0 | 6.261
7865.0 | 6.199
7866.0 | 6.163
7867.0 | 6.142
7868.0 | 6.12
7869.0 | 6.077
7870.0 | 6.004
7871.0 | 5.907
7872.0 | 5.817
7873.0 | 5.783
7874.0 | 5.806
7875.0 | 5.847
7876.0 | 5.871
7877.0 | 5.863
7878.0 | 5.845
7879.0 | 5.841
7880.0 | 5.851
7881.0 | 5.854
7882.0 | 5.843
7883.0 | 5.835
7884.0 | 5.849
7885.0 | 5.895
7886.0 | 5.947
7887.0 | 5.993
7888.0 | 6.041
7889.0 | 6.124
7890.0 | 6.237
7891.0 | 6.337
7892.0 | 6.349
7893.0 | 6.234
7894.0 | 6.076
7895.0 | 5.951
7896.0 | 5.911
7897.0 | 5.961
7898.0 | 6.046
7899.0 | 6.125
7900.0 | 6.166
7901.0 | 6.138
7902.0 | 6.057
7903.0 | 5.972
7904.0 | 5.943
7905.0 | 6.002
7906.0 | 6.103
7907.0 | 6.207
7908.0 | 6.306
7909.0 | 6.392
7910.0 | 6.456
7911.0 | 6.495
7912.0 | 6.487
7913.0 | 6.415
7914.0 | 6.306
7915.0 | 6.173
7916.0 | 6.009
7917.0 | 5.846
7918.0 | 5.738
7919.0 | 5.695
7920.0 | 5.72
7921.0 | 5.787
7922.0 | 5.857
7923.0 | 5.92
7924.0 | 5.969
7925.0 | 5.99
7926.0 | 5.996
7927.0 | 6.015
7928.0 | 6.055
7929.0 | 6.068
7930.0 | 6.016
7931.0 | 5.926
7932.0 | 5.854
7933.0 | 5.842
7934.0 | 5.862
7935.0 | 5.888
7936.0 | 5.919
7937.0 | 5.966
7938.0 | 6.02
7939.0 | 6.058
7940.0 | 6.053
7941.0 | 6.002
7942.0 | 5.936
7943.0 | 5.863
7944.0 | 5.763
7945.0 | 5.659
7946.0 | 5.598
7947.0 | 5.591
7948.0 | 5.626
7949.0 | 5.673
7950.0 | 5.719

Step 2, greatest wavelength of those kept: 7905.0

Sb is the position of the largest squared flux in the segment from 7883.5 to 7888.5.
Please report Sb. 7888.0 angstrom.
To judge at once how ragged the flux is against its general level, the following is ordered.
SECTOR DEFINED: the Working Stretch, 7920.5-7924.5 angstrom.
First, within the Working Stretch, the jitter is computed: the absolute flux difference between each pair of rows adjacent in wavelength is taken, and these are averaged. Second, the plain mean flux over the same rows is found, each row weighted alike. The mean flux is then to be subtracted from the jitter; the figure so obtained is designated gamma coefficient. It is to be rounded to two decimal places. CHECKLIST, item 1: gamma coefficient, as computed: -5.82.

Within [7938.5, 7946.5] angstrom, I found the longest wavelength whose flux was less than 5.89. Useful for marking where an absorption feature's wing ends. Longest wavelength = 7946.0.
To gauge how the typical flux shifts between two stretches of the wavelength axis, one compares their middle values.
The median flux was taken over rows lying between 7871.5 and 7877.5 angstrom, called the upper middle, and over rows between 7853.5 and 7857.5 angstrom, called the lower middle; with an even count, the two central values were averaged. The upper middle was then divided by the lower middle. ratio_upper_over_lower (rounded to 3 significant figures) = 0.965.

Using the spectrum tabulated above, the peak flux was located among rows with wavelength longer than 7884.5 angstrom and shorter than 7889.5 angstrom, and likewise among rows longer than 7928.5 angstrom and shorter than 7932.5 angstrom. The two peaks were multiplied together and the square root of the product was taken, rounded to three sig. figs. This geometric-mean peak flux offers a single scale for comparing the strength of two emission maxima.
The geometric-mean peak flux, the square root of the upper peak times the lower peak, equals 6.10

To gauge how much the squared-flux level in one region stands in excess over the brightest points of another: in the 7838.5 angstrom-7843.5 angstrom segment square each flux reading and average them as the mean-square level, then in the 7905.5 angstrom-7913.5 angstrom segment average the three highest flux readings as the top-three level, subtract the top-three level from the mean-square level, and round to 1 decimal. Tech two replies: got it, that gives 28.2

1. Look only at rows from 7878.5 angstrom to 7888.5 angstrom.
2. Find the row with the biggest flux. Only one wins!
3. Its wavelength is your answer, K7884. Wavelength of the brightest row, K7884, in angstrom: 7888.0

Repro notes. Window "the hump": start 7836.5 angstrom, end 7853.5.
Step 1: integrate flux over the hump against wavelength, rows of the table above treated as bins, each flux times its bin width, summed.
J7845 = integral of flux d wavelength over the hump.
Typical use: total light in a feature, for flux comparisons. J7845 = 100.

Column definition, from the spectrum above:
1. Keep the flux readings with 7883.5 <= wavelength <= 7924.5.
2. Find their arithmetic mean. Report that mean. 6.08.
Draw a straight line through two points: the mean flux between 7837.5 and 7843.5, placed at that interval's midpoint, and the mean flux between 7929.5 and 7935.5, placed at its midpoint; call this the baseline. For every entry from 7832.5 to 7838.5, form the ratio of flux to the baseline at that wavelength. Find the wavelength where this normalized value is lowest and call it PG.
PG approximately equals 7836.0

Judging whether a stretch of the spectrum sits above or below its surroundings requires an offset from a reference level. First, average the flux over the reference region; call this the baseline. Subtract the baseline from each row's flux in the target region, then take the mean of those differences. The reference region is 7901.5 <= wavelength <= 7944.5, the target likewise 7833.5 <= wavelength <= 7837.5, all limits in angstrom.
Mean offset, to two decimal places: -0.17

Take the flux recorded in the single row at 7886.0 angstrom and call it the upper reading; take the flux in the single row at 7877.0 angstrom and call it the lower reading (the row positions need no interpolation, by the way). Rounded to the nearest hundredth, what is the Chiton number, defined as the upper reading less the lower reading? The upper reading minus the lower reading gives 0.08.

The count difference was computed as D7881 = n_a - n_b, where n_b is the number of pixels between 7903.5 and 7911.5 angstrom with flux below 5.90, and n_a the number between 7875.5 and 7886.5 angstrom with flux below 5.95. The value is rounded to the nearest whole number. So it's 11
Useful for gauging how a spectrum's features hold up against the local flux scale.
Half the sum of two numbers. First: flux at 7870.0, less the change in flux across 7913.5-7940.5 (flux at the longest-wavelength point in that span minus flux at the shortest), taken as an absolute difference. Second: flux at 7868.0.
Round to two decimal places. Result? 6.19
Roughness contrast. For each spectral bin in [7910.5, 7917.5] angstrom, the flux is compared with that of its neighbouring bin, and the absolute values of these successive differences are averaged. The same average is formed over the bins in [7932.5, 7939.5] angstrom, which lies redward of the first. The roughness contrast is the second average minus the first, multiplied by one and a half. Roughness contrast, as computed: -0.11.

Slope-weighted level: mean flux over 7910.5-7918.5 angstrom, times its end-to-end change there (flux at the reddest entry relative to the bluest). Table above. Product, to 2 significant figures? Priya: -4.7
